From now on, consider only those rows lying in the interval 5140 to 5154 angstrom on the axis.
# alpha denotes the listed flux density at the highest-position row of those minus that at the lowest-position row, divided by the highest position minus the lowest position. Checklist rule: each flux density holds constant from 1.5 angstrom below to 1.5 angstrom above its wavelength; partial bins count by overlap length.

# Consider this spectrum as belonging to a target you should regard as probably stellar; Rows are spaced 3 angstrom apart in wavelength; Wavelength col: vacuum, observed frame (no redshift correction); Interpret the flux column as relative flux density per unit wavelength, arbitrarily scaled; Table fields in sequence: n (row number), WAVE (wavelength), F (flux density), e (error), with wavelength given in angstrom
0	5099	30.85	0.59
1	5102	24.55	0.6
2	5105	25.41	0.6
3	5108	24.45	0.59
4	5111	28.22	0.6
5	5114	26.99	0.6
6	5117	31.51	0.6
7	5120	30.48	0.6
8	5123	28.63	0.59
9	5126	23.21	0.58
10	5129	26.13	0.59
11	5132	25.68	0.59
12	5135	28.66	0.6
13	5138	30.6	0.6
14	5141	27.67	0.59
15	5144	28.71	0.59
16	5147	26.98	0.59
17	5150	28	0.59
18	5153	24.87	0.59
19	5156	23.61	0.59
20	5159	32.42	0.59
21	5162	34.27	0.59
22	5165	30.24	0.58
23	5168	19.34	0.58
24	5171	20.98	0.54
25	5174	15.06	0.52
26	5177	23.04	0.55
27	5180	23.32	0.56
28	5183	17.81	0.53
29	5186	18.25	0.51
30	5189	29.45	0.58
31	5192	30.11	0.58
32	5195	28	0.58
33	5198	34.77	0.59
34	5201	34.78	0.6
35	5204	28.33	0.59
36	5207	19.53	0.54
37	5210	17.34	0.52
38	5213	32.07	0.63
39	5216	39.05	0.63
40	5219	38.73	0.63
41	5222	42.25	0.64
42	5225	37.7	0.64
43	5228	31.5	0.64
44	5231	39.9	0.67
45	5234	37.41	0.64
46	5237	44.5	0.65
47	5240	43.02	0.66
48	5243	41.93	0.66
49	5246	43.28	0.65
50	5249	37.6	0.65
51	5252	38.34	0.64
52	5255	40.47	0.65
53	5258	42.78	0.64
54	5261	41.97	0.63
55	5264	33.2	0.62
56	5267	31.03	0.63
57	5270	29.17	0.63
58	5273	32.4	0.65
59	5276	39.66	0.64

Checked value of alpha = -0.2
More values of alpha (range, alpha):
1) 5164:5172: -1.5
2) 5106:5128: -0.1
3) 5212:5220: 1.1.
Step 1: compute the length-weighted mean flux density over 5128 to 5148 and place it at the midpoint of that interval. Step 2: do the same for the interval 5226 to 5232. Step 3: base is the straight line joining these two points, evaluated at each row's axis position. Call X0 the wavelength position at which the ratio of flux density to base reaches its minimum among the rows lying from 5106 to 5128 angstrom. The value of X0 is 5126 angstrom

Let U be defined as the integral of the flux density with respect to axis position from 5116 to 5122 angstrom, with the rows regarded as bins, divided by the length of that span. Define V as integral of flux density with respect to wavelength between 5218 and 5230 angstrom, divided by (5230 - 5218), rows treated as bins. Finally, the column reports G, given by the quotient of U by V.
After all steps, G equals 0.82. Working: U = 31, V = 37.6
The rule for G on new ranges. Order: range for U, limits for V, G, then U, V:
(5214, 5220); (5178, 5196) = 1.57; 38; 24.4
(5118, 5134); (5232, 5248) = 0.65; 27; 41.8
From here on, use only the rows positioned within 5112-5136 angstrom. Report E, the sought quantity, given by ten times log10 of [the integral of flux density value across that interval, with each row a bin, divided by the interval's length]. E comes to 14.4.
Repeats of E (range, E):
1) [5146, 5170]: 14.4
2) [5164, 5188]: 13.2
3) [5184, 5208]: 14.5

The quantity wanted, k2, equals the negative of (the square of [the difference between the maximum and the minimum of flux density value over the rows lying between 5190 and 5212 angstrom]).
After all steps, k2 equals -304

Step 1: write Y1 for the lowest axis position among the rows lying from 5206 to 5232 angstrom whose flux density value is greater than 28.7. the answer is 5213 angstrom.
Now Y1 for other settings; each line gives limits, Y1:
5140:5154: 5144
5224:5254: 5225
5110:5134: 5117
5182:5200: 5189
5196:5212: 5198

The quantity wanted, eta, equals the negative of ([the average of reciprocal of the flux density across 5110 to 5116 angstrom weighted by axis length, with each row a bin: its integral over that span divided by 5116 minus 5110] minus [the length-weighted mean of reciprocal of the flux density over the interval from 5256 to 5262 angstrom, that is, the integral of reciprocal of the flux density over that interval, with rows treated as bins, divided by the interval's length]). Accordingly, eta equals -0.0123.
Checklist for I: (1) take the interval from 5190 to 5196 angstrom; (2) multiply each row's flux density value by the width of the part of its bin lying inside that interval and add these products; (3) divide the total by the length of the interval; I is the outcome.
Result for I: 29.2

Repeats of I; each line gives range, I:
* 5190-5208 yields 29.5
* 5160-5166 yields 32.4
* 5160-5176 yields 24.2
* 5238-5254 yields 40.9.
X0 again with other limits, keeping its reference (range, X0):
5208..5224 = 5210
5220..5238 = 5228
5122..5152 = 5126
